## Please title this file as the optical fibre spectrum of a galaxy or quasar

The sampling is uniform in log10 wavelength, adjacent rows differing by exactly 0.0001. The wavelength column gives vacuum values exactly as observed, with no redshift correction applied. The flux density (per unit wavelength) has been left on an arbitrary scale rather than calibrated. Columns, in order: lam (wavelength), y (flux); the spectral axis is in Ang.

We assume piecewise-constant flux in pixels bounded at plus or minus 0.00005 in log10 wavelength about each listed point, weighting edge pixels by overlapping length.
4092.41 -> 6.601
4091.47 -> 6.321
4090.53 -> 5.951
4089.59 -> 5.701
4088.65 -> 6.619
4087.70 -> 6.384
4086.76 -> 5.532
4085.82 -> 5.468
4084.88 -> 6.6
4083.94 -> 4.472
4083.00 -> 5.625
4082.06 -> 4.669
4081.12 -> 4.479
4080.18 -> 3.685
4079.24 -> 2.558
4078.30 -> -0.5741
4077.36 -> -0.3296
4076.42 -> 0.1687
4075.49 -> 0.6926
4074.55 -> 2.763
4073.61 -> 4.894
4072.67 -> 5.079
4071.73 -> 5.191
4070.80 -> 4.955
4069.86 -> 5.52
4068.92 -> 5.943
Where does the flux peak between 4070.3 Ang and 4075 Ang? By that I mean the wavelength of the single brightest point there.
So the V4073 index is 4071.73 Ang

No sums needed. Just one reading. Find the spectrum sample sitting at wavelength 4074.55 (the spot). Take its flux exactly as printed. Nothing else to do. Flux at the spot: 2.763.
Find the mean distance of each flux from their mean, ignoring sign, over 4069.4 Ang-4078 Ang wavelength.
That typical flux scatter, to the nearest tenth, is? 2.1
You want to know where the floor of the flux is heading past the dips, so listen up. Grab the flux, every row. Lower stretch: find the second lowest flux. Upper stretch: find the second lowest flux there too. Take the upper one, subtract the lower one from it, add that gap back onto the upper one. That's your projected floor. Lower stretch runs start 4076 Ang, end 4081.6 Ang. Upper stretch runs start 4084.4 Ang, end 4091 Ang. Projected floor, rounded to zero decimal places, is 11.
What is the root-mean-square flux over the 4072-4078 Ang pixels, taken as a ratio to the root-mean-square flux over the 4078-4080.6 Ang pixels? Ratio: 1.2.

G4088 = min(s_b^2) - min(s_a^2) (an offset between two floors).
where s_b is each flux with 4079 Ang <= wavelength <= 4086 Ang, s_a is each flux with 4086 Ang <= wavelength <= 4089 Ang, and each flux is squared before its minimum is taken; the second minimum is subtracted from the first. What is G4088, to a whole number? -24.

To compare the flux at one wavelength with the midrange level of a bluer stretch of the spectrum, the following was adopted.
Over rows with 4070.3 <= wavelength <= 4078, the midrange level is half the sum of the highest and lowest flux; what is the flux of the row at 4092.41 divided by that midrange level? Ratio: 2.7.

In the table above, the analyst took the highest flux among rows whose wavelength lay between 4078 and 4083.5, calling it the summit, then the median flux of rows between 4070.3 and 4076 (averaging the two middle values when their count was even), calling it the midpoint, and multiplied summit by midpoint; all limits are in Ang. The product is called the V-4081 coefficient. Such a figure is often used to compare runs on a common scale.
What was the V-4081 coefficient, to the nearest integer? 28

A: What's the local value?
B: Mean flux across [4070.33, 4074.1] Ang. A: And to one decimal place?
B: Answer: 5.0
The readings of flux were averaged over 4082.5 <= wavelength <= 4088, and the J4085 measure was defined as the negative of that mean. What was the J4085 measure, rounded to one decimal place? -5.7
